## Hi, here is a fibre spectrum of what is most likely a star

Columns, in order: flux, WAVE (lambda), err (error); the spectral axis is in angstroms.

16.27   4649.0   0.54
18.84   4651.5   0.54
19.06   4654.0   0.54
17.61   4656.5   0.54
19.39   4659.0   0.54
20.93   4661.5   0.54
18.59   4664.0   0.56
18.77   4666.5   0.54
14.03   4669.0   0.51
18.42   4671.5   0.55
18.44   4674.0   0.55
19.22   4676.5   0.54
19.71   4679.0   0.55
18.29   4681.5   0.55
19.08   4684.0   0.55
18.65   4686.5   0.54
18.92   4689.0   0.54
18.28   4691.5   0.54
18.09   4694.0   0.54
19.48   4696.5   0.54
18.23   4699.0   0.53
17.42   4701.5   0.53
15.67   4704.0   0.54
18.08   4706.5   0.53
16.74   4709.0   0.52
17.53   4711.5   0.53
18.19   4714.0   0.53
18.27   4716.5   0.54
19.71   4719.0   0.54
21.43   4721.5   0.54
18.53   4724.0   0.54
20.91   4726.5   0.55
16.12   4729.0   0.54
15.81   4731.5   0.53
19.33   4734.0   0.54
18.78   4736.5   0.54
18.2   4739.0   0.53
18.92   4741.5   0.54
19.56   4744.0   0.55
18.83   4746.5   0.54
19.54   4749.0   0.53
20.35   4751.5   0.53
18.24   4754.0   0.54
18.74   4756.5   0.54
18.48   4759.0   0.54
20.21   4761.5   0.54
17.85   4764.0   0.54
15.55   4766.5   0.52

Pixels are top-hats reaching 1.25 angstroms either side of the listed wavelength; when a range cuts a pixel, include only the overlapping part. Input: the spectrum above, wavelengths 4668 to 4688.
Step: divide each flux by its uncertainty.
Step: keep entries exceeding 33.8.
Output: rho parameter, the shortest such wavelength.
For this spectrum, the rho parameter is 4676.5 angstroms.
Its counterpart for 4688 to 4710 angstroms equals 4689.0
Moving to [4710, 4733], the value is 4714.0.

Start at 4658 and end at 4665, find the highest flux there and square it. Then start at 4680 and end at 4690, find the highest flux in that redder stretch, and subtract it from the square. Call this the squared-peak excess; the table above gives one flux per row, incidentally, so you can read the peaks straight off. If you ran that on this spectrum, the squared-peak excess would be 419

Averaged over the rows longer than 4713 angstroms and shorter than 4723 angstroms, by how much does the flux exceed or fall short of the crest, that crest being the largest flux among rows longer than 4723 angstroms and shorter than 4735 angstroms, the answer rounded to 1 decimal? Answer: -1.5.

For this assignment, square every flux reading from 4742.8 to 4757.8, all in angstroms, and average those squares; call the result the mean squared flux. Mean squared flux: 369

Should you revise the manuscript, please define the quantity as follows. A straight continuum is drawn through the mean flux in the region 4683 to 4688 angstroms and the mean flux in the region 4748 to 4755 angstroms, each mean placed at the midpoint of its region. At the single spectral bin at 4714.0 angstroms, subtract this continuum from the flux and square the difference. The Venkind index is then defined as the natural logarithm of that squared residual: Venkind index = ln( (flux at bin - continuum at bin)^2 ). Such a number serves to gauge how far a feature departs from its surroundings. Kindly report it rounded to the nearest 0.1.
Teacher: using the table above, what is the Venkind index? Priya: -0.2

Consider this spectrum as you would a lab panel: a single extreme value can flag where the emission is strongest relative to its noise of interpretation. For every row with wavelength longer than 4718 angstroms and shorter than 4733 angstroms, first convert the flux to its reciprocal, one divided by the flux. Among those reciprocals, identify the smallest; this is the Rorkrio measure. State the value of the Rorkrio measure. 0.0467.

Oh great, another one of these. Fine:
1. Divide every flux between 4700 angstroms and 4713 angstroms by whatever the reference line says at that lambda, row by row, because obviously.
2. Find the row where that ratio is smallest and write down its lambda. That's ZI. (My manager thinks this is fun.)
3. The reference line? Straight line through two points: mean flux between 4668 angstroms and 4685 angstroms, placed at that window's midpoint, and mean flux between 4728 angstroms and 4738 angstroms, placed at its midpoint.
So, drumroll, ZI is 4704.0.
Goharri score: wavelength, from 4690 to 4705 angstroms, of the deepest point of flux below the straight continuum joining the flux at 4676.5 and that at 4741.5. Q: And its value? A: 4704.0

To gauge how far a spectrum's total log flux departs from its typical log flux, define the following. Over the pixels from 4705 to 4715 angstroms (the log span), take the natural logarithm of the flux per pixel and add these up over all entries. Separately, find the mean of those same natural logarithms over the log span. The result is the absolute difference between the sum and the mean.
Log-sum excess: 8.61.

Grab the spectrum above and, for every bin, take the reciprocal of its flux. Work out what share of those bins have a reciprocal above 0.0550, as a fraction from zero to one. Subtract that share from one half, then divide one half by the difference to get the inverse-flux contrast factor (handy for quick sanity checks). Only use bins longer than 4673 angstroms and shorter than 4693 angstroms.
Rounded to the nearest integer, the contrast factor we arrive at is 1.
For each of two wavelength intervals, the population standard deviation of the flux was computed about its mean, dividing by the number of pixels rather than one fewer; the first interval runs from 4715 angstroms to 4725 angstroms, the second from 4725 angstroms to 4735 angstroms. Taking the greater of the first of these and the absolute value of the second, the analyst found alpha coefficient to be 2.2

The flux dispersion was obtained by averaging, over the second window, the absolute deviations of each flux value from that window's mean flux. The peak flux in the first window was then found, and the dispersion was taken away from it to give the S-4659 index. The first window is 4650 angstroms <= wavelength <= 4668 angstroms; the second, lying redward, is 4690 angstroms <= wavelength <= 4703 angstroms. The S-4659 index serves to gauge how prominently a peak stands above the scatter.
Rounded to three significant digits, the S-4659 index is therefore 20.5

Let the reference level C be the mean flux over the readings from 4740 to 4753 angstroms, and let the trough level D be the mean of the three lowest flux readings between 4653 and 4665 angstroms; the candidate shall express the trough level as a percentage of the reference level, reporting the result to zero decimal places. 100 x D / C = 95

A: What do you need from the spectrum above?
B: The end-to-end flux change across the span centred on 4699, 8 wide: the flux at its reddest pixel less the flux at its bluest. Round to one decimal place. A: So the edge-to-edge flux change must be -2.1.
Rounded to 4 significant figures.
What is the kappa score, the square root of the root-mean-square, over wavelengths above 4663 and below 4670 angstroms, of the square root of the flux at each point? 2.034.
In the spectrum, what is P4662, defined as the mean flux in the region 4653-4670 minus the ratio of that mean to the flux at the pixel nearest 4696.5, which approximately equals 17.4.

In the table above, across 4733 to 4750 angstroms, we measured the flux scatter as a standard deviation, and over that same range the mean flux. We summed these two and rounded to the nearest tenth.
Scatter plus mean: 19.5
